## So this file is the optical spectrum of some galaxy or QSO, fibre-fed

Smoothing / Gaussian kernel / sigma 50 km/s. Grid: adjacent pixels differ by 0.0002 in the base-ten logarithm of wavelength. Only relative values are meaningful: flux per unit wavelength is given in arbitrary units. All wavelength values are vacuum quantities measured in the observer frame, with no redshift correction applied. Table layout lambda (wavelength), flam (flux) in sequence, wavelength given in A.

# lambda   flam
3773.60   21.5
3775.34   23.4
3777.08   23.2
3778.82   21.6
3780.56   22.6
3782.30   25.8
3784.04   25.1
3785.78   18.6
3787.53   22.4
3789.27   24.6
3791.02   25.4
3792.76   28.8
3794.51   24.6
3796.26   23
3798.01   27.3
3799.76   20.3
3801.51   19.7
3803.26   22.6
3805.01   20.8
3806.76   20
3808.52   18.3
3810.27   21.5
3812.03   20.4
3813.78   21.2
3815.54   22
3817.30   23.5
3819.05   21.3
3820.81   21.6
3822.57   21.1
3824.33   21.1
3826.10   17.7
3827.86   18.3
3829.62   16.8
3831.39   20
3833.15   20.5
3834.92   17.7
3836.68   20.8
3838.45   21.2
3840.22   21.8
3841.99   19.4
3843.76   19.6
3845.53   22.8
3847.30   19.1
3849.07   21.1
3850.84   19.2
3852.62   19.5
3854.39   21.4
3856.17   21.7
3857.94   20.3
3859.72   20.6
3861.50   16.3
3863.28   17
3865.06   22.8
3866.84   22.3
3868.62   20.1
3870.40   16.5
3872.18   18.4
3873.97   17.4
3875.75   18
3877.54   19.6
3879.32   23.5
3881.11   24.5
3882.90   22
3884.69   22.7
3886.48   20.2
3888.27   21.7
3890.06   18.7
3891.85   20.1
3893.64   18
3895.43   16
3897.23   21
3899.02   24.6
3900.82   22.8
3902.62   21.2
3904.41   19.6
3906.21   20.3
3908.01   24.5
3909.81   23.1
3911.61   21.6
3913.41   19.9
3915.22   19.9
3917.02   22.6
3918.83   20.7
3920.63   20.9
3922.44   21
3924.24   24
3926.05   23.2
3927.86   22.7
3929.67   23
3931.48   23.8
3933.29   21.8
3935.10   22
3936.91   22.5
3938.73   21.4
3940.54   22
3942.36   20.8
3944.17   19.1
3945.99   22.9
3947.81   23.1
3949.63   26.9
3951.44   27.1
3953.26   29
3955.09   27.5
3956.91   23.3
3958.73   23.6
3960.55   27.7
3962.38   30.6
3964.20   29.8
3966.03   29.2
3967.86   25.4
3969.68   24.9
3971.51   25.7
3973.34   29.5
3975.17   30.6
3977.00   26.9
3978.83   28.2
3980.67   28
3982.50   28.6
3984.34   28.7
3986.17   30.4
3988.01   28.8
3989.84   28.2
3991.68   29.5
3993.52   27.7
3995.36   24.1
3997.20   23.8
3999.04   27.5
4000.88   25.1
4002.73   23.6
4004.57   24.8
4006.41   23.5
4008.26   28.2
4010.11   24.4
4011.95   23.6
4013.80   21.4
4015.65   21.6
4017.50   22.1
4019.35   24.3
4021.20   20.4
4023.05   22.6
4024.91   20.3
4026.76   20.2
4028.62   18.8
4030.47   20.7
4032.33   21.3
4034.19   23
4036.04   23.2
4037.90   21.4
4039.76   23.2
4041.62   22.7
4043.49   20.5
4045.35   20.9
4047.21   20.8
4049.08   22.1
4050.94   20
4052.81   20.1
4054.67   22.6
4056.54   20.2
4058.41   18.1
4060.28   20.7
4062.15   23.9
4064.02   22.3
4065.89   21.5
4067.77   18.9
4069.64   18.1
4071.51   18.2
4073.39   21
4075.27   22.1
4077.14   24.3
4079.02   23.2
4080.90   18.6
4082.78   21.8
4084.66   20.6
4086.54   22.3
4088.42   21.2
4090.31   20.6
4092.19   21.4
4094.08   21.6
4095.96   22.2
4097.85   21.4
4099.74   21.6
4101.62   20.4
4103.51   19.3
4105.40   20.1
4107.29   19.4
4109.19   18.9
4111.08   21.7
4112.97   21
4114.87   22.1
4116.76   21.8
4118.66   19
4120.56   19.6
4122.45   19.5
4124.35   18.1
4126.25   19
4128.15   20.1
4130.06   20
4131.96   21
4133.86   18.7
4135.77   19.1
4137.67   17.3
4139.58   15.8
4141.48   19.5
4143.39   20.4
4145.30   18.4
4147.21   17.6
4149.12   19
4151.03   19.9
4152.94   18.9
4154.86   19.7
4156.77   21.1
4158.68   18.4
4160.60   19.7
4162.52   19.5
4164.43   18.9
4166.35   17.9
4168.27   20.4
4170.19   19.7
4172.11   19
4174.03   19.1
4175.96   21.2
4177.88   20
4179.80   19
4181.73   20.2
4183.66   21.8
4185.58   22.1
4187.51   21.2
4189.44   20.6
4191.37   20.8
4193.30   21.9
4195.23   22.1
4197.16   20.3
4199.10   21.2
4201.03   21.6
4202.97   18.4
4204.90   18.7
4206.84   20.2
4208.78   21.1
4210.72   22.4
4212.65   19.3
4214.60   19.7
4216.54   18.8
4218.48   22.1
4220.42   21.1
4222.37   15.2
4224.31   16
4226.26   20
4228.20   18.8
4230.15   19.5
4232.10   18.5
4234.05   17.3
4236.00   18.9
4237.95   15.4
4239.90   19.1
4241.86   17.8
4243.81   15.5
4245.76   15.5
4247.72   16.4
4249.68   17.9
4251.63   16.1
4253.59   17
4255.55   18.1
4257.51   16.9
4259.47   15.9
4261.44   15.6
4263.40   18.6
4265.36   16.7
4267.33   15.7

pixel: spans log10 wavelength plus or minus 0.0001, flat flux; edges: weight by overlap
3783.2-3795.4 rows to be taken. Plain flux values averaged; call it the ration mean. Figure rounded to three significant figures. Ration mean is 24.2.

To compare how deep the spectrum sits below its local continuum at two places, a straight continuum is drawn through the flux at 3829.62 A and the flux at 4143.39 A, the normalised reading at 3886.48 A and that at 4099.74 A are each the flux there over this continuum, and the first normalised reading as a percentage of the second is 107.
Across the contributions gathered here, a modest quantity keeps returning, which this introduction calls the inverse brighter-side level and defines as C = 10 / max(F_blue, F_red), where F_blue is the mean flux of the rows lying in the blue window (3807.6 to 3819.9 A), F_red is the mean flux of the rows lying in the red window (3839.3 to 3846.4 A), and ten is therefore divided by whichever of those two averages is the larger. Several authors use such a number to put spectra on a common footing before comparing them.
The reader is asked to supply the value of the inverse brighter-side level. 0.472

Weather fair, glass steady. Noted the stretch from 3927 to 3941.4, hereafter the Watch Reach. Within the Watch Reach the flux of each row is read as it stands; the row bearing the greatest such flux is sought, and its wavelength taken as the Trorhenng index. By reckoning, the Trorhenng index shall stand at 3931.48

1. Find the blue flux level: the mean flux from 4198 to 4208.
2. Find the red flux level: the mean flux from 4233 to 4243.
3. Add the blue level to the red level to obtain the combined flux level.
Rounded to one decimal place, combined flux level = 37.7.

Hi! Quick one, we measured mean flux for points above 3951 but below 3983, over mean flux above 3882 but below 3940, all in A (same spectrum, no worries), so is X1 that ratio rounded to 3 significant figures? 1.28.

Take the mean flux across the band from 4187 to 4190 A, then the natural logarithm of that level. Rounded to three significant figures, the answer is 3.04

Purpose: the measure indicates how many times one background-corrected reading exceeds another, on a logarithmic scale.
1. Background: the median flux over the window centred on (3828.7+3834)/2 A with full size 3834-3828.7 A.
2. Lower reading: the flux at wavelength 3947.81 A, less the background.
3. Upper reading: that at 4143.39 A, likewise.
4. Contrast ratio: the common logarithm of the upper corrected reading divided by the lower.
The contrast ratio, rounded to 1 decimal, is -0.9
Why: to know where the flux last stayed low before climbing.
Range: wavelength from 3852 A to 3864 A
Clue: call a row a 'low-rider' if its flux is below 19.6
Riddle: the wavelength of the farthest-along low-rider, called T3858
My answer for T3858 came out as 3863.28 A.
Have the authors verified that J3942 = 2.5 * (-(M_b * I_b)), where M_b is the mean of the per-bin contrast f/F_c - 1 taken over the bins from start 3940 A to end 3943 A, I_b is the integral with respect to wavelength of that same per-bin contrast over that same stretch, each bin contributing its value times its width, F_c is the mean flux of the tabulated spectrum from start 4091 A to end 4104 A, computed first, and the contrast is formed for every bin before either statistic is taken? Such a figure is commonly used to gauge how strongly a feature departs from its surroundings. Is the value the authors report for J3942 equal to 0.00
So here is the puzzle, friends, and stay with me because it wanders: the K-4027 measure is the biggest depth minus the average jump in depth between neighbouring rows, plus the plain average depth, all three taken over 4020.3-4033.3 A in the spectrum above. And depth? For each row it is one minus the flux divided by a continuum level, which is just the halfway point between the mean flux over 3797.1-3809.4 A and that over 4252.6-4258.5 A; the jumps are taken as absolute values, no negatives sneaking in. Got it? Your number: -0.11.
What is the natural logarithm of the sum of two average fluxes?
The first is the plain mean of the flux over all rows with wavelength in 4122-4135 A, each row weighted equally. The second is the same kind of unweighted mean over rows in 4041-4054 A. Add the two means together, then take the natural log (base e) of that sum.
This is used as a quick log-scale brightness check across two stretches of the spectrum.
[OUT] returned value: 3.70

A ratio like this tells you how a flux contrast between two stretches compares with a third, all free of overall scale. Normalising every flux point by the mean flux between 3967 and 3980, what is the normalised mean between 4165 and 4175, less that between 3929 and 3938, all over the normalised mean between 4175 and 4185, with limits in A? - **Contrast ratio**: -0.17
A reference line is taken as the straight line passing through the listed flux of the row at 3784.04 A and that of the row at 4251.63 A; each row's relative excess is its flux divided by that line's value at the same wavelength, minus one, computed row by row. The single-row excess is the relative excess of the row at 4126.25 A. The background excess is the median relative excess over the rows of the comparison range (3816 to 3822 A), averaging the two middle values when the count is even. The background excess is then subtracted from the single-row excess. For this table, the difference 0.14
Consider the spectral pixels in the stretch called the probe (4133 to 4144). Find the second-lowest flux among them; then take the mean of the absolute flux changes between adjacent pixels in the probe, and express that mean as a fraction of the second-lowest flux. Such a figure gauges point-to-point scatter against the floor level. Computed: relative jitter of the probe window 0.10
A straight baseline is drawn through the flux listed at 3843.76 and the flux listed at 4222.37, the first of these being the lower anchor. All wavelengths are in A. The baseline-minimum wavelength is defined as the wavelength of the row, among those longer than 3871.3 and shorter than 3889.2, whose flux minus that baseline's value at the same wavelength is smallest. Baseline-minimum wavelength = 3873.97 A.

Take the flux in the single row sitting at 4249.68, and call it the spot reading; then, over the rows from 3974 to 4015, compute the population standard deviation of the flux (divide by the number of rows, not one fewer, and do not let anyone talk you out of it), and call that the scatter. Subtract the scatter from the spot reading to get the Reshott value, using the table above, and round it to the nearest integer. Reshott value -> 15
